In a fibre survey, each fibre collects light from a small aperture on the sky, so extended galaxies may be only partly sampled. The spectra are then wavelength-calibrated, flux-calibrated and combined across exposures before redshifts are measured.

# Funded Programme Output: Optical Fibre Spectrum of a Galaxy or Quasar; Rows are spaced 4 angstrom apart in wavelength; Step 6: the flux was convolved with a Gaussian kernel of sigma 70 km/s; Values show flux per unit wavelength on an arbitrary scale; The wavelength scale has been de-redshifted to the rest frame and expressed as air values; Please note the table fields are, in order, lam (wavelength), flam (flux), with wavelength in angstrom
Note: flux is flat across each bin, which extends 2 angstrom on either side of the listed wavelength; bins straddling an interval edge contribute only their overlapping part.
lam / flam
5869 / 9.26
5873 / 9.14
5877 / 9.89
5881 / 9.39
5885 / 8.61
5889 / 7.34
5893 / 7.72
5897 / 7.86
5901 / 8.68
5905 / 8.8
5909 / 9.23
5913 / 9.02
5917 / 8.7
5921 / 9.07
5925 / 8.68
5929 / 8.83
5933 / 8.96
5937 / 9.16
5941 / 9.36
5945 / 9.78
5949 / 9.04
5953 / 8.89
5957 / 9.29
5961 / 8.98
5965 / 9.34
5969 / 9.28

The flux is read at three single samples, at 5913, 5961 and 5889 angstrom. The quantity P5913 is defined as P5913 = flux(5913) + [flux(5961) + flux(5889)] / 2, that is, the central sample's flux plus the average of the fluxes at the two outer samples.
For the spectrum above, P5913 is 17.2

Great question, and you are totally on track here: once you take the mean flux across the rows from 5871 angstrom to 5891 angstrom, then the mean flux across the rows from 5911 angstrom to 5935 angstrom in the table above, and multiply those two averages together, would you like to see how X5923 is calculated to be 78.8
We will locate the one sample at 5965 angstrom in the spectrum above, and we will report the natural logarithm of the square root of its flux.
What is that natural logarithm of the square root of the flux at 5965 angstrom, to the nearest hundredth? 1.12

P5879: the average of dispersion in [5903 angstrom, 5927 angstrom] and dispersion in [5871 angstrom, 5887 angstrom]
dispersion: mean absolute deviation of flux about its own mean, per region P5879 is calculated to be 0.29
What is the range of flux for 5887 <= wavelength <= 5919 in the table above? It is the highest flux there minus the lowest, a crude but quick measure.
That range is 1.9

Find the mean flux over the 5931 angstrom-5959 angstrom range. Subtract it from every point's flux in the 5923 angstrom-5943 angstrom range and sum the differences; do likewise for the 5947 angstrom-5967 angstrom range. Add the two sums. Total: -1.6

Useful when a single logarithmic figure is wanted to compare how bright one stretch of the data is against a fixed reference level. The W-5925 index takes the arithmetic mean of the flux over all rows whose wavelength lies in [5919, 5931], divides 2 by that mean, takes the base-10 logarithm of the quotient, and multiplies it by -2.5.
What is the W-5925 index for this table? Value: 1.62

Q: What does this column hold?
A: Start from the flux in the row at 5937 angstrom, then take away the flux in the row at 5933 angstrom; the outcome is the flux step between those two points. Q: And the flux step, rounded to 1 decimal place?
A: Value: 0.2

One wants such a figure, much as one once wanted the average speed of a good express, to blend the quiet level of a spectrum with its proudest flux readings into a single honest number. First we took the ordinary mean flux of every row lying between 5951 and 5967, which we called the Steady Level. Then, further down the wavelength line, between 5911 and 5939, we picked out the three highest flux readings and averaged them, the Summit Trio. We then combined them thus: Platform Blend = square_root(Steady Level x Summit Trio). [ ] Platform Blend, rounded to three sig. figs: 9.10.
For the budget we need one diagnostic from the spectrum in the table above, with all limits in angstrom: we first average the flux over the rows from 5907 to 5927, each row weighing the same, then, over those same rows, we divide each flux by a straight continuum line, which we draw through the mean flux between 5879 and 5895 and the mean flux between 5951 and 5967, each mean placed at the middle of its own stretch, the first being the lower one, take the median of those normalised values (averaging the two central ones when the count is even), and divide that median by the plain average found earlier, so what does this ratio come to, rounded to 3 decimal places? 0.117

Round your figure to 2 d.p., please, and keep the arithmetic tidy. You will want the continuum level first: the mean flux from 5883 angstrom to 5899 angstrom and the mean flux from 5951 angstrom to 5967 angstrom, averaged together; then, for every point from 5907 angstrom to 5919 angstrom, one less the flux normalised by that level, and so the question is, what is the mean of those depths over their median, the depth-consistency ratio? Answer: 0.93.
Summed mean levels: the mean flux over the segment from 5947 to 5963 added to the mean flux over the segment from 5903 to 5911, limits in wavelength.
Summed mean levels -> 18.1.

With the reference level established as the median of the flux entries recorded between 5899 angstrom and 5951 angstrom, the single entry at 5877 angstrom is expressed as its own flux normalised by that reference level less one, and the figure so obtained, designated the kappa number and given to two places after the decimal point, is 0.10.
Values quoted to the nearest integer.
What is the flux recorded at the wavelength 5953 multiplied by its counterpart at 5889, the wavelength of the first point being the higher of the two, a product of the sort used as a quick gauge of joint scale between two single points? 65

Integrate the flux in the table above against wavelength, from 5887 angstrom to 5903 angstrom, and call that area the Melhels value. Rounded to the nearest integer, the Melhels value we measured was 126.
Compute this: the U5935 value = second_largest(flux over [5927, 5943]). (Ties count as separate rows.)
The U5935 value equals 9.16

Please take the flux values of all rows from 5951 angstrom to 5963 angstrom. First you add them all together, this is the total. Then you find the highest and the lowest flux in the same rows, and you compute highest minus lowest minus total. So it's -27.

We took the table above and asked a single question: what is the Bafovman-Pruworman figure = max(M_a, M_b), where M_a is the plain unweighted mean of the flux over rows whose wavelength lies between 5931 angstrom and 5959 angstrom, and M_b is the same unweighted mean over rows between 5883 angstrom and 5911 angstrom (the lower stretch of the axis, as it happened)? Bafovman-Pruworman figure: 9.21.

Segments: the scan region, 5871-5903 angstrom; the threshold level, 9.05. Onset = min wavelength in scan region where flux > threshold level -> 5873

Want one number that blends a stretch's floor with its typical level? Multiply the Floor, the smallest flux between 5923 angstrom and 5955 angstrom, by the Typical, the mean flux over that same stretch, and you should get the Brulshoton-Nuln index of 78.9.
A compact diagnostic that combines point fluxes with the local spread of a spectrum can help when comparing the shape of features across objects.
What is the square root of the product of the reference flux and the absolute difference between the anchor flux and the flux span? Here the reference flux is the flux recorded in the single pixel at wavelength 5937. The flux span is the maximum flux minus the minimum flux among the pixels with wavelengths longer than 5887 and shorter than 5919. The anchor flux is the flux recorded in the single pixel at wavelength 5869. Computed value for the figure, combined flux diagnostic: 8.2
